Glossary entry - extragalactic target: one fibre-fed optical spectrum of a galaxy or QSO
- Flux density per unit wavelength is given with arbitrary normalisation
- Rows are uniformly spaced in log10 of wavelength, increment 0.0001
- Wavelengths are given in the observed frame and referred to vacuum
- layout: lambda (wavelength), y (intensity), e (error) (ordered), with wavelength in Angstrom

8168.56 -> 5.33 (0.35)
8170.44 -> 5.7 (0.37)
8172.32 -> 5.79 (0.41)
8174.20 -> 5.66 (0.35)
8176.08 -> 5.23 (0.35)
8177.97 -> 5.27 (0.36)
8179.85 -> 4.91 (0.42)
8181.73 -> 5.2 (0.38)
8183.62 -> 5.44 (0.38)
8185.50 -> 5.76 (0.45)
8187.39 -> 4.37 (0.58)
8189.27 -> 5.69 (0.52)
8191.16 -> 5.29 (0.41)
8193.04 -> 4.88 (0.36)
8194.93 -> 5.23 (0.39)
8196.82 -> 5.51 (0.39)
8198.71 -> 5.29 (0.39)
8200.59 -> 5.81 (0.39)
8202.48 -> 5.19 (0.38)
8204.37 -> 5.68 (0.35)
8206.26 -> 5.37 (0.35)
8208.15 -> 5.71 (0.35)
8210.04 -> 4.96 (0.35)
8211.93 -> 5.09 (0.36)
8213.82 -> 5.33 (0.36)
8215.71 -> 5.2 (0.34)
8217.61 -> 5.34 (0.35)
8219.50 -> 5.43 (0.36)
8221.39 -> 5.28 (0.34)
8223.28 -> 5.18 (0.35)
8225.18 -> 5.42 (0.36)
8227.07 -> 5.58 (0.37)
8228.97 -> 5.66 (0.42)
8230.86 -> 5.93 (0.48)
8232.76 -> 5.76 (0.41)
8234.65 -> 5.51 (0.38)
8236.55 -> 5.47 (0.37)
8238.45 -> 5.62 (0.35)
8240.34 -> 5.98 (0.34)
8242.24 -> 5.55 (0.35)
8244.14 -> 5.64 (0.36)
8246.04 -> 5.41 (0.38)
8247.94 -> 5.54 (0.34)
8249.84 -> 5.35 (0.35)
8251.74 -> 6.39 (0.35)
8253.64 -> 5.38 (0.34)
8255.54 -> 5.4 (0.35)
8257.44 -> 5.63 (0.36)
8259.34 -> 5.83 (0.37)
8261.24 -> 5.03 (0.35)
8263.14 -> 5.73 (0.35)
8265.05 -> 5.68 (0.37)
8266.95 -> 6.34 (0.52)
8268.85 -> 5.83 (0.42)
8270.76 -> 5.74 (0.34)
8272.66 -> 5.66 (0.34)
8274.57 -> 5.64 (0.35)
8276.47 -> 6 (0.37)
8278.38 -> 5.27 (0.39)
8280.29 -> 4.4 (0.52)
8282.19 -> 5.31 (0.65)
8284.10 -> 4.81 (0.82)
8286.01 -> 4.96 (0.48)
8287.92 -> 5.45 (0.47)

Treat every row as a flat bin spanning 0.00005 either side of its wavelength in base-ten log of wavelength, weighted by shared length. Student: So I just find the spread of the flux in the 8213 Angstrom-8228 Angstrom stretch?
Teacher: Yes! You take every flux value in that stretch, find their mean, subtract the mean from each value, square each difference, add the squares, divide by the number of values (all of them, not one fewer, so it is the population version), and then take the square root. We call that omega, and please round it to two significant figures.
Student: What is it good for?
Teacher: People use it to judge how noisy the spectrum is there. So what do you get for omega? 0.12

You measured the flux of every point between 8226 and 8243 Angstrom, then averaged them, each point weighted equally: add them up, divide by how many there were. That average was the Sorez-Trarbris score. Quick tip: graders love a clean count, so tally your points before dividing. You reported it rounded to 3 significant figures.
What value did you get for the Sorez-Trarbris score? 5.67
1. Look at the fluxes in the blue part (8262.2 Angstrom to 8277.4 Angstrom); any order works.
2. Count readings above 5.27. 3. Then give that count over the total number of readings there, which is 1.00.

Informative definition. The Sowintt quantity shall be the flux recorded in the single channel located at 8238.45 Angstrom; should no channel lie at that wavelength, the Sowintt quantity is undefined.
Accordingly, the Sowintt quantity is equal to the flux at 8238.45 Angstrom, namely 5.62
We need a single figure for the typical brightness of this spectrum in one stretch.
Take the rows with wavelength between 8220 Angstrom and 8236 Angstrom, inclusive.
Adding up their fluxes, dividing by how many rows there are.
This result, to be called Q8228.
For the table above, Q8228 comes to 5.54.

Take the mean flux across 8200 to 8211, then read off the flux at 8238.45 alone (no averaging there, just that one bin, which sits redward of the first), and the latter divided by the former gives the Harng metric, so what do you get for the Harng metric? 1.03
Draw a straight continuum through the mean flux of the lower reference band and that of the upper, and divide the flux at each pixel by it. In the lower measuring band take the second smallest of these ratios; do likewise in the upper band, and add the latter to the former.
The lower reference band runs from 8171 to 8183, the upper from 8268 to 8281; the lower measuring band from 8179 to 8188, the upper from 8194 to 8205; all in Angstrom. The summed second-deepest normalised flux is 1.89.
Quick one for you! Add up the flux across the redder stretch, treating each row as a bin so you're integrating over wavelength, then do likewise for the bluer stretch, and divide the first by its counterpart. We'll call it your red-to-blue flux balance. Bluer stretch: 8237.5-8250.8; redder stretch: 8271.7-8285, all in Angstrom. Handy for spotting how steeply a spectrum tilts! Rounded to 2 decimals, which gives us 0.95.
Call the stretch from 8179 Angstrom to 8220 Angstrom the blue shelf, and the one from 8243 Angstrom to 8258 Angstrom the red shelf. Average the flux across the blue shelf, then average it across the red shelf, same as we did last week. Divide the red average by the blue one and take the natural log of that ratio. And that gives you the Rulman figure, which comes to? 0.053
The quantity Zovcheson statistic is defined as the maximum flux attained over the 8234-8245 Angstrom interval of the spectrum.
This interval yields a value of 5.98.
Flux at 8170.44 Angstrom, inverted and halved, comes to 0.0877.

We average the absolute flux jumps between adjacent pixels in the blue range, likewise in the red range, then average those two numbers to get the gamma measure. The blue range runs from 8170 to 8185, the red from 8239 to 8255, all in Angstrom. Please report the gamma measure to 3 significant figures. 0.336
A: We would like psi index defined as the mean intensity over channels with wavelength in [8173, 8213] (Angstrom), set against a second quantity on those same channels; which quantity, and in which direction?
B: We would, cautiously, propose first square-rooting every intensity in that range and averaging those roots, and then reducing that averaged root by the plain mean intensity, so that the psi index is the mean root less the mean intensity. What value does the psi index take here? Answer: -3.01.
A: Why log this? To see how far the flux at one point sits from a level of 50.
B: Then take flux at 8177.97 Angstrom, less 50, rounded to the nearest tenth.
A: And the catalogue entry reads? -44.7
